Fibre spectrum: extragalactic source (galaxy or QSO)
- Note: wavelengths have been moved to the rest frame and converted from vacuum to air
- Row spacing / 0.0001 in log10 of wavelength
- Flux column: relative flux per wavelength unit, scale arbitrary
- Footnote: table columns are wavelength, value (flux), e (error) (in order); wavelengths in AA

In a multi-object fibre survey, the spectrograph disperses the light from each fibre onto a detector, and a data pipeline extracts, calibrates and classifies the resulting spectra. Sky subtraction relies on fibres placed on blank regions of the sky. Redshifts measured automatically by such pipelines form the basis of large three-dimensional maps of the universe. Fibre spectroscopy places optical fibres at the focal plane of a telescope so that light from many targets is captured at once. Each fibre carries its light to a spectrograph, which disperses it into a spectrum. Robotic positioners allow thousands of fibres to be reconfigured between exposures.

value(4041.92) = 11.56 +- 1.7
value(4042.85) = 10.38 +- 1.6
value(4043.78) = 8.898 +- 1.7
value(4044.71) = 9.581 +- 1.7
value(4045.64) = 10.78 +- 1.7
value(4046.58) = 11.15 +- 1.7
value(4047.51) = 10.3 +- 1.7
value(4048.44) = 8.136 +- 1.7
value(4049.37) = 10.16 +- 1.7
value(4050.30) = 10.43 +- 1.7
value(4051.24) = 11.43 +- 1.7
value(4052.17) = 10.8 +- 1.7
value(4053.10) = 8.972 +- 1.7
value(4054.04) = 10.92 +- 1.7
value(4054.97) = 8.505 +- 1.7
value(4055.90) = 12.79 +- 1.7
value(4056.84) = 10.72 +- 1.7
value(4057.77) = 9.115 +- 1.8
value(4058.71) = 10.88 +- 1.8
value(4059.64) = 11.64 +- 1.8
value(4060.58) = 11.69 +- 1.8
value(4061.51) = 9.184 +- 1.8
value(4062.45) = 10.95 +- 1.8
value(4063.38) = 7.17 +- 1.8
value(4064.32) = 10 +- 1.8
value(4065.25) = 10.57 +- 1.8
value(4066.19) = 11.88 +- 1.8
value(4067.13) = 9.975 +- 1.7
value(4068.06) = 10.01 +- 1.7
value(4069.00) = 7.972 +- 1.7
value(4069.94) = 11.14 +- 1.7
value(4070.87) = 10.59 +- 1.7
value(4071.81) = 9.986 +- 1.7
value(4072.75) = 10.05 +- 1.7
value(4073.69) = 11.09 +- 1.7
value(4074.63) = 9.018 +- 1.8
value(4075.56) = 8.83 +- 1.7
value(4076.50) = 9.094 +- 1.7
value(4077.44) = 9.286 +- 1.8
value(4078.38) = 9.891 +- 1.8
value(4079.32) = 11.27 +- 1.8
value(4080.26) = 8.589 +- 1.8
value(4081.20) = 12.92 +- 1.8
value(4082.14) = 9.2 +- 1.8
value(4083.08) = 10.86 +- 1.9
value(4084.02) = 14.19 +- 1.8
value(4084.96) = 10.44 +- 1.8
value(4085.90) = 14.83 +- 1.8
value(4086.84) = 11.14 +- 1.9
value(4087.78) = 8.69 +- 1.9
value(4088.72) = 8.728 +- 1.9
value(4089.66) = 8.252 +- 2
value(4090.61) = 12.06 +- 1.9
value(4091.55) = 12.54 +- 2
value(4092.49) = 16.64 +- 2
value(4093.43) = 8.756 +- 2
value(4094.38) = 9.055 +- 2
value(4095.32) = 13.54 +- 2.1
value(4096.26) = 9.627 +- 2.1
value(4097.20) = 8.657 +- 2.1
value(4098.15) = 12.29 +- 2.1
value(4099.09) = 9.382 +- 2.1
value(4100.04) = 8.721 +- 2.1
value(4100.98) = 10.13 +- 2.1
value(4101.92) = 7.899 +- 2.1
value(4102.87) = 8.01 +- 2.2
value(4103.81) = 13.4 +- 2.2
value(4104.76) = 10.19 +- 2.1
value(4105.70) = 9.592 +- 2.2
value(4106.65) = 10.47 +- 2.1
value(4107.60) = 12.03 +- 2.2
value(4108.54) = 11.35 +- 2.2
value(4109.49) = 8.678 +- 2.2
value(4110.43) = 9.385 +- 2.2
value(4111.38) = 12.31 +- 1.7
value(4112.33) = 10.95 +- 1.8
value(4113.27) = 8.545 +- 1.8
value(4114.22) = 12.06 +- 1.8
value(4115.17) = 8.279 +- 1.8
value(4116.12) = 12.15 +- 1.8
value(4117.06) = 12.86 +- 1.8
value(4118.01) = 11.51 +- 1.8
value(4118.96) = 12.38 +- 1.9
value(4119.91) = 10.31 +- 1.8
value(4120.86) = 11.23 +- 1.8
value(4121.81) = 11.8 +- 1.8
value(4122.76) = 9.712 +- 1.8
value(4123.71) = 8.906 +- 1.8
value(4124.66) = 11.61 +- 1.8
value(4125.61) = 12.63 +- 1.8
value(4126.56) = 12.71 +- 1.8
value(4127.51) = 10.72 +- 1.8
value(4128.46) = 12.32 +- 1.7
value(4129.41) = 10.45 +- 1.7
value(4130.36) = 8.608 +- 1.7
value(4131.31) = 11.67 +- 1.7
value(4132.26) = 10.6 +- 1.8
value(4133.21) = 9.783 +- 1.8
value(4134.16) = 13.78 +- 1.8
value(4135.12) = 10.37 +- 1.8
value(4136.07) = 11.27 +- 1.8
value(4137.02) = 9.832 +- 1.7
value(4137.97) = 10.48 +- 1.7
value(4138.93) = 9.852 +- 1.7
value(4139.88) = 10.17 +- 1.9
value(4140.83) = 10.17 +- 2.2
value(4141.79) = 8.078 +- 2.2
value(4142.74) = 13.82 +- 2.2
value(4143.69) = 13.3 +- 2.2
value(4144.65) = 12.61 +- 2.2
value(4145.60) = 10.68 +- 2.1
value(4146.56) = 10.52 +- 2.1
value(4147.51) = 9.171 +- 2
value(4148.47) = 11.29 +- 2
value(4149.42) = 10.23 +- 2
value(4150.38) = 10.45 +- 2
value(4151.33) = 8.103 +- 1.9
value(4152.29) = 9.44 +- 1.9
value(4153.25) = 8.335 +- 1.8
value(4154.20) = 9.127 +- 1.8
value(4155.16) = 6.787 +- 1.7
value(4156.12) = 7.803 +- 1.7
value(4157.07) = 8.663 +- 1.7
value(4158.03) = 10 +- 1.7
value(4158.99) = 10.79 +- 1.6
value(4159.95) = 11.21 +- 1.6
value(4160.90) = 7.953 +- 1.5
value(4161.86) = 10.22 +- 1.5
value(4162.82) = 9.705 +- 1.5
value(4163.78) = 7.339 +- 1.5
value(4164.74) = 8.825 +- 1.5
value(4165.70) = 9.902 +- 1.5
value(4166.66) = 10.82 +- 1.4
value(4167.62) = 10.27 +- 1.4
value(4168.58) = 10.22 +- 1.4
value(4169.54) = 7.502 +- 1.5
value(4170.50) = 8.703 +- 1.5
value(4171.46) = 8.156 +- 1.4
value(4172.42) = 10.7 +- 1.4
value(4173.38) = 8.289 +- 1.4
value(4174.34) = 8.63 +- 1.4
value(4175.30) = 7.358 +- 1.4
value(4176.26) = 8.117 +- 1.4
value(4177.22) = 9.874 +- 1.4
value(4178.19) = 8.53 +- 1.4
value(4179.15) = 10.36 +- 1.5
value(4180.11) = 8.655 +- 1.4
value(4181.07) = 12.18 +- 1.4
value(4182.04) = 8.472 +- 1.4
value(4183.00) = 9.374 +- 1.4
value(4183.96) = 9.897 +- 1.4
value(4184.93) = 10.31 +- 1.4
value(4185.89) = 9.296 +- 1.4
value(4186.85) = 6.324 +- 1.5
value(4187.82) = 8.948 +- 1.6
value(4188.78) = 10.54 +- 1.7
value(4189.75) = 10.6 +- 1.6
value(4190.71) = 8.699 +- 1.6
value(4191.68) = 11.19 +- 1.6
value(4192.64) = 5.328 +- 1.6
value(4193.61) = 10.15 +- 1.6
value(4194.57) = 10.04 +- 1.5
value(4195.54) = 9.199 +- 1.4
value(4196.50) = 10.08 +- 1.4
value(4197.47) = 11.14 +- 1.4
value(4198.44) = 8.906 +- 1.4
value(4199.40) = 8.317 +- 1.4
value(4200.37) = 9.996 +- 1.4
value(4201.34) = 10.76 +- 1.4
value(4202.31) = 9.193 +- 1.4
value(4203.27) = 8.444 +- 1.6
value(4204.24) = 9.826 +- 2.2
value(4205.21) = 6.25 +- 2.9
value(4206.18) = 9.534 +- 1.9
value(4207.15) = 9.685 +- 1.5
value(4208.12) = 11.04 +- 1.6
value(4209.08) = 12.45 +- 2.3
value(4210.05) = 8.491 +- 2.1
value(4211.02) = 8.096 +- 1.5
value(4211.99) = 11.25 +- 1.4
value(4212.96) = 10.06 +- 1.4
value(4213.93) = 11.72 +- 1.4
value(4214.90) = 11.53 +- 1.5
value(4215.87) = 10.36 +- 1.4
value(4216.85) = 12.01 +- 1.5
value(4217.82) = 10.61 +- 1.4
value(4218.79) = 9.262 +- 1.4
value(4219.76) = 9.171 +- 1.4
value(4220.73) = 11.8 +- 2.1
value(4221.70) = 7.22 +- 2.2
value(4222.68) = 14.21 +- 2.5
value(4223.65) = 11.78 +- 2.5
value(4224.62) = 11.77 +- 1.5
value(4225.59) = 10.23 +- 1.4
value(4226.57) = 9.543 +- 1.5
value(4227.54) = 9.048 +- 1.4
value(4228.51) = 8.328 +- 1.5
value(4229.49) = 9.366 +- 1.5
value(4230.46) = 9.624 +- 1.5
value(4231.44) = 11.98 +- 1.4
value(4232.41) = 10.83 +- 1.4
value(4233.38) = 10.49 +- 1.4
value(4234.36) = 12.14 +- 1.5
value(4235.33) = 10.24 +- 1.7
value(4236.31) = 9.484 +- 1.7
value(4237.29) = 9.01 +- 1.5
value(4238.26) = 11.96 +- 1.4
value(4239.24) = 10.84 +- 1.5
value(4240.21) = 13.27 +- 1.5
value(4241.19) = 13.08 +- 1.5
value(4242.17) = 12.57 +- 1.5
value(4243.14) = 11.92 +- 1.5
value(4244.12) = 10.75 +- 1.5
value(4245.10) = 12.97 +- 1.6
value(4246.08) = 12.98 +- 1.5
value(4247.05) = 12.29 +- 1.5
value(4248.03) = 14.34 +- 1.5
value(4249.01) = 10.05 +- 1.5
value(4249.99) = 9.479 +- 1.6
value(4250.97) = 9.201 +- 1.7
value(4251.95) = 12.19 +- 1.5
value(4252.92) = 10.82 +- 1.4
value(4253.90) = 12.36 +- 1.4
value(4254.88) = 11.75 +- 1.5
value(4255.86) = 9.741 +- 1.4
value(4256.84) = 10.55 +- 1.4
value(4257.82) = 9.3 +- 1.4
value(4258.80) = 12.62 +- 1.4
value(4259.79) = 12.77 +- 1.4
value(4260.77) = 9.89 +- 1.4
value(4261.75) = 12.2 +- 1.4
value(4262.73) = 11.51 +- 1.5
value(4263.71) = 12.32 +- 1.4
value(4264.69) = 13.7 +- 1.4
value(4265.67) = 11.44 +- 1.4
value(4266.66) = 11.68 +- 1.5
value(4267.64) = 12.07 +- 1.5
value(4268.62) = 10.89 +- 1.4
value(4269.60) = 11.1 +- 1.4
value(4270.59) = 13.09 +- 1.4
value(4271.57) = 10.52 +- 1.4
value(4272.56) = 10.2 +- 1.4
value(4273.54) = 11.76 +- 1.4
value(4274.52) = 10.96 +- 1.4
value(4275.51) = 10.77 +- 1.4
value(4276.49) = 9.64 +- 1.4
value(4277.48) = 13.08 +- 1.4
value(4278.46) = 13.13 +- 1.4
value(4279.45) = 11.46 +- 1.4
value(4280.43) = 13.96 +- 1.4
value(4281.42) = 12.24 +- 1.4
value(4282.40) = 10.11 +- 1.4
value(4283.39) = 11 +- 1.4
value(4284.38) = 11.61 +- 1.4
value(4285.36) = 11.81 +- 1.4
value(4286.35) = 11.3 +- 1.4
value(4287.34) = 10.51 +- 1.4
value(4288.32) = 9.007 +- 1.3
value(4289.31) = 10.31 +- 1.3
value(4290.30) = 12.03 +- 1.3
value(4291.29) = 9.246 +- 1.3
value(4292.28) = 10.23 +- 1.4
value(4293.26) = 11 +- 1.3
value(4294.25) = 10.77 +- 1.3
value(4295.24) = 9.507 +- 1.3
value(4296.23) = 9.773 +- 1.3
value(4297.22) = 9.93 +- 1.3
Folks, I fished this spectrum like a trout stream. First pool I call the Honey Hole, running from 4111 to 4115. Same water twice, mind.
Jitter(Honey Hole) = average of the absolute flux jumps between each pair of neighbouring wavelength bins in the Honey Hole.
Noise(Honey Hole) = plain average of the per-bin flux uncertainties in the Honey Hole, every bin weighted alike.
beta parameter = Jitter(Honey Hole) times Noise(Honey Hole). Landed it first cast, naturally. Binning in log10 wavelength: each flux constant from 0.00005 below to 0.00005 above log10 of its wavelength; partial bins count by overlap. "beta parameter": 4.3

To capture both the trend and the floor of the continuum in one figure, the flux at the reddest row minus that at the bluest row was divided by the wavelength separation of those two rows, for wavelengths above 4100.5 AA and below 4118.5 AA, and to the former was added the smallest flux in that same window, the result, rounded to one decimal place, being 8.0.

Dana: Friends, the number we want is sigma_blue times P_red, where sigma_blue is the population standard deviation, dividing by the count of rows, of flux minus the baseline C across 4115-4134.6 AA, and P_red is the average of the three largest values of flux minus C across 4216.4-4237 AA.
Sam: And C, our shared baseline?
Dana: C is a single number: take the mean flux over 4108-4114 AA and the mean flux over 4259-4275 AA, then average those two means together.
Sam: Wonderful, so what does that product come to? 3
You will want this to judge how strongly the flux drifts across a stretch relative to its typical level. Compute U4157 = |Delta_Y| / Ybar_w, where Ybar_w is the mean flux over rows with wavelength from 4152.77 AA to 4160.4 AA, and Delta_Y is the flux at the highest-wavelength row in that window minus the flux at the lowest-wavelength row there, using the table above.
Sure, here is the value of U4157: 0.32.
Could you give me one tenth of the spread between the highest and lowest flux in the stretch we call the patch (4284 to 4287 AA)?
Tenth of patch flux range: 0.05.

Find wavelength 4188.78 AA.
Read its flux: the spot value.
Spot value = 10.54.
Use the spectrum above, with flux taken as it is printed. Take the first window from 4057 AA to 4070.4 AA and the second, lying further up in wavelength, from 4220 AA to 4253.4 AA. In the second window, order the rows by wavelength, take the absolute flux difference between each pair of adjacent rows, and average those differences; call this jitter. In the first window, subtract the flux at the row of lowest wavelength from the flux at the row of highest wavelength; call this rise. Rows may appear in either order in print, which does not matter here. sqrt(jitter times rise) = 1.8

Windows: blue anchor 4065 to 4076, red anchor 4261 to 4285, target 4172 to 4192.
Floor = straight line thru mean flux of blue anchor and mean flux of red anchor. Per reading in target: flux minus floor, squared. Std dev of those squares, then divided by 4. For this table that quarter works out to 1.3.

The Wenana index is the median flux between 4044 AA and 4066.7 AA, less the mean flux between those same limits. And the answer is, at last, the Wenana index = 0.3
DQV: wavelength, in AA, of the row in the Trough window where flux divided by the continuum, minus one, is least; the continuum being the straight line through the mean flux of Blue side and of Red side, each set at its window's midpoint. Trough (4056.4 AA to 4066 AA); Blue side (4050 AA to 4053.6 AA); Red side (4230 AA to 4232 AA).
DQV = 4063.38 AA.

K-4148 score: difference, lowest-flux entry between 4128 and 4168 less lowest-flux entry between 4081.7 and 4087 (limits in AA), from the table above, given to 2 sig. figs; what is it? -2.4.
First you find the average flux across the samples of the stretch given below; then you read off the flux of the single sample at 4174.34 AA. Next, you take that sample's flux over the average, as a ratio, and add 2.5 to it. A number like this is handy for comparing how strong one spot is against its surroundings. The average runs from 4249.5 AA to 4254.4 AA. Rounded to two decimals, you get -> 3.30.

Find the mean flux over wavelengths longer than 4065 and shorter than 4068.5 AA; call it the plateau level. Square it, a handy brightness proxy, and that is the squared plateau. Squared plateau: 113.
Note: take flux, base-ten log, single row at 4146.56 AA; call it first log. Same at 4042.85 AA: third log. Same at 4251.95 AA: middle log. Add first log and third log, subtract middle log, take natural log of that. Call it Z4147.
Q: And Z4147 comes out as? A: -0.05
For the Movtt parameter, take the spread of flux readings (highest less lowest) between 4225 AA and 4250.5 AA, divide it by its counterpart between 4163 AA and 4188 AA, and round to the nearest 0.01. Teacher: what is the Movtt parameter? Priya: 1.03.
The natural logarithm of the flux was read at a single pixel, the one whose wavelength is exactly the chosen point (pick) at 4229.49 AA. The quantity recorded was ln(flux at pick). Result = 2.24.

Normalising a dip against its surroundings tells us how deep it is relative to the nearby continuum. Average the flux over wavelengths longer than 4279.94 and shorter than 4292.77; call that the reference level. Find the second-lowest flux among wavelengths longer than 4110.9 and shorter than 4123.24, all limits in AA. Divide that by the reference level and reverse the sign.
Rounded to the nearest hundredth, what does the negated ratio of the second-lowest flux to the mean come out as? -0.77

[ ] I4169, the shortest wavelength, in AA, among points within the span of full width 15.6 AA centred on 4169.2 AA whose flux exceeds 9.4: 4161.86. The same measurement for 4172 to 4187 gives 4172.42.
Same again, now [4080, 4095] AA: 4081.20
